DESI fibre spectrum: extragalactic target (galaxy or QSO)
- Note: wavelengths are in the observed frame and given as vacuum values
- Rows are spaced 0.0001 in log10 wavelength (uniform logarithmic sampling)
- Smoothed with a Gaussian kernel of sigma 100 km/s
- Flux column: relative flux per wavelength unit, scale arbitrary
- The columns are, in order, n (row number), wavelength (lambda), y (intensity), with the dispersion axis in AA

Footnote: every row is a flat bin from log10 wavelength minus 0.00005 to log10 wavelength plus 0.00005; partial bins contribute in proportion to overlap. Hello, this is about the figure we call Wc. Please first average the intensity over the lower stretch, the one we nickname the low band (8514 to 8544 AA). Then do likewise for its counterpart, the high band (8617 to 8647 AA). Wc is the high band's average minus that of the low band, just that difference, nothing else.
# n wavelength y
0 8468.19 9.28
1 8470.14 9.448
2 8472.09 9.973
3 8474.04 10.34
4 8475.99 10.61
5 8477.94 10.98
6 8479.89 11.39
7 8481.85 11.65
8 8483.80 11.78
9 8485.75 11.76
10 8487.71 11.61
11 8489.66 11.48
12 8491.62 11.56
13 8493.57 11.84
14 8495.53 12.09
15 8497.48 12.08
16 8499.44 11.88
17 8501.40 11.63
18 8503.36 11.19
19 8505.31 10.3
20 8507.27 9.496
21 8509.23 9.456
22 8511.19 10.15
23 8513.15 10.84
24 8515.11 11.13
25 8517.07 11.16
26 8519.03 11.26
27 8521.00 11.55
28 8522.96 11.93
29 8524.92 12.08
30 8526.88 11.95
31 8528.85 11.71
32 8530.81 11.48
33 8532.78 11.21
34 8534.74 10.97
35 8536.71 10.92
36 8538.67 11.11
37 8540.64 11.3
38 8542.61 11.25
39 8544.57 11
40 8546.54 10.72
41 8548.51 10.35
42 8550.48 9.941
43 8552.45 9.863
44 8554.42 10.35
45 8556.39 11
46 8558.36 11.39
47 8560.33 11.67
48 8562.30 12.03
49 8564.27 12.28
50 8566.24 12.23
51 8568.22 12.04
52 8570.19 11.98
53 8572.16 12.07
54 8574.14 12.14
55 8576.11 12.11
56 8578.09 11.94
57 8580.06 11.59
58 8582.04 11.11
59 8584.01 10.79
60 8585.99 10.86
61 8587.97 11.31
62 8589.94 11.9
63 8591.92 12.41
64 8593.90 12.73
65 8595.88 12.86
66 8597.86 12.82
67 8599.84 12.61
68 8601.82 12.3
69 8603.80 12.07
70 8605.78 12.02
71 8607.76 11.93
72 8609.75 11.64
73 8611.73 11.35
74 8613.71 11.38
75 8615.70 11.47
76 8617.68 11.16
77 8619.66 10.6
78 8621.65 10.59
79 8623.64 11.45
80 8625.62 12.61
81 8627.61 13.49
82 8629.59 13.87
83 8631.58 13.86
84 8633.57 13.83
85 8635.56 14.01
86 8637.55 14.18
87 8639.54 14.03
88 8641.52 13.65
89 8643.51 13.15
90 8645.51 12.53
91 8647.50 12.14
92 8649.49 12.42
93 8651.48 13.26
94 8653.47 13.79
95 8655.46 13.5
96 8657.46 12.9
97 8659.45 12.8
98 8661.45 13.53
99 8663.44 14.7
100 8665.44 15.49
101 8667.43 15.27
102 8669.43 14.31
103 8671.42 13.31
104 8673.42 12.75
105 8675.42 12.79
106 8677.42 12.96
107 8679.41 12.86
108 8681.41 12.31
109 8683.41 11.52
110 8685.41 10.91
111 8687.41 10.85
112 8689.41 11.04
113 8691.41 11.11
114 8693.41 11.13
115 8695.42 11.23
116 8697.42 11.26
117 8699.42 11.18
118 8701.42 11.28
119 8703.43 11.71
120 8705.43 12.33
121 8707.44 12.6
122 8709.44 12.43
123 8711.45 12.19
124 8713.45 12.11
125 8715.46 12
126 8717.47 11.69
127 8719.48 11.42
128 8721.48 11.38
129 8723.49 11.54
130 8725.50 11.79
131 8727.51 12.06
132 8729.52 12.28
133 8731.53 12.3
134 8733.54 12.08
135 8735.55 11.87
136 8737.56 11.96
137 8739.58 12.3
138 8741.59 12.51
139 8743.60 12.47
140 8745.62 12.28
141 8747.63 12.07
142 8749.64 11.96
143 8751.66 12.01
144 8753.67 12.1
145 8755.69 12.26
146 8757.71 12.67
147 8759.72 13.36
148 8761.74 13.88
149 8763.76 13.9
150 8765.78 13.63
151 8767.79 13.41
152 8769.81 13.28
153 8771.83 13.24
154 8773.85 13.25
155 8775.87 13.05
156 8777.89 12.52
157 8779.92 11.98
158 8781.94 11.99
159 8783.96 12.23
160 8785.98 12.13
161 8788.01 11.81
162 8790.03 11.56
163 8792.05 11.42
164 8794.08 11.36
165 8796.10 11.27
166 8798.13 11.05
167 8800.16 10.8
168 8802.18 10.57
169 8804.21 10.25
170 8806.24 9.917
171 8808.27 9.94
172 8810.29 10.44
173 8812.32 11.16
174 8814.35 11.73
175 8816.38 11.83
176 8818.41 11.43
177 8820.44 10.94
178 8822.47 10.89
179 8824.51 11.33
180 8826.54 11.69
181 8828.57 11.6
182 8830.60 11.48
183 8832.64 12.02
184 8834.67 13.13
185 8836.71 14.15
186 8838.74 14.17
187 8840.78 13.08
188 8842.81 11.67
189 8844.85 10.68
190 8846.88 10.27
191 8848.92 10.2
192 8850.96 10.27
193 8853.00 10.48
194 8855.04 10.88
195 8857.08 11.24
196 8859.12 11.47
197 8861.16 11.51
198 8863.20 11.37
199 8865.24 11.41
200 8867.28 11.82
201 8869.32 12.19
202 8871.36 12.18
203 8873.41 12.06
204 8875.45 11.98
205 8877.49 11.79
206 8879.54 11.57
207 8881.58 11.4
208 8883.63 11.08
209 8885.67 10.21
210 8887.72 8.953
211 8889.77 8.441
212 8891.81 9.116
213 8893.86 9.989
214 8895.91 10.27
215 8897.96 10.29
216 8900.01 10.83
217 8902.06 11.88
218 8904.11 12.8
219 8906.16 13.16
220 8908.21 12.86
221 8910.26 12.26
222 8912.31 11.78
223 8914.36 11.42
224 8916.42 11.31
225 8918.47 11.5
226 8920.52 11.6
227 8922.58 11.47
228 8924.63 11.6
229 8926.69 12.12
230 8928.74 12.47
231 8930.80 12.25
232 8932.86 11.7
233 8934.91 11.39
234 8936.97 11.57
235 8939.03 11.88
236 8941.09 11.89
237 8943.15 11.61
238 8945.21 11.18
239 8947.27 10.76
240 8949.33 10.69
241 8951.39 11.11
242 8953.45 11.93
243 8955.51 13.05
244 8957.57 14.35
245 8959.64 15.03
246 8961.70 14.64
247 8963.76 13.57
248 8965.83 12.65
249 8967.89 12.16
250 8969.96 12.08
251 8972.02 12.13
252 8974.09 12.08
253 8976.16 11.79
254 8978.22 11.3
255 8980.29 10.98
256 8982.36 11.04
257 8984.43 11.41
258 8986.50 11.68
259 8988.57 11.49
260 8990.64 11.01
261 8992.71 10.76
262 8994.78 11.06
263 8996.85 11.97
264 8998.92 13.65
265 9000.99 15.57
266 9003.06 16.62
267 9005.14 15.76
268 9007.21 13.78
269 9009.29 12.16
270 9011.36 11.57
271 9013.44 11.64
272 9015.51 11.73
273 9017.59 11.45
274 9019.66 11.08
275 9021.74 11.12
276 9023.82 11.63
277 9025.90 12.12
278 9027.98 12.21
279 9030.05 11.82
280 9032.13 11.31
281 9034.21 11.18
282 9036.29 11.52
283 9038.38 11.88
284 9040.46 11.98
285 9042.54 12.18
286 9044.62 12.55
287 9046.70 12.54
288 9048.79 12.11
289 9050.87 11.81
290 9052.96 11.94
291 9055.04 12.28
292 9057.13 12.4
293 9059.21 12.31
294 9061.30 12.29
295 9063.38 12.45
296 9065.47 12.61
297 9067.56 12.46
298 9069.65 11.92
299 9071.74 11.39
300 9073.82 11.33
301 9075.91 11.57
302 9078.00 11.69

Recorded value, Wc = 1.5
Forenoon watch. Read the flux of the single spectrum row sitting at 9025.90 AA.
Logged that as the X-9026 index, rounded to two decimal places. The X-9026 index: 12.12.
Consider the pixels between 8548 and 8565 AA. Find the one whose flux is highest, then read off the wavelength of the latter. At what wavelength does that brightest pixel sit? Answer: 8564.27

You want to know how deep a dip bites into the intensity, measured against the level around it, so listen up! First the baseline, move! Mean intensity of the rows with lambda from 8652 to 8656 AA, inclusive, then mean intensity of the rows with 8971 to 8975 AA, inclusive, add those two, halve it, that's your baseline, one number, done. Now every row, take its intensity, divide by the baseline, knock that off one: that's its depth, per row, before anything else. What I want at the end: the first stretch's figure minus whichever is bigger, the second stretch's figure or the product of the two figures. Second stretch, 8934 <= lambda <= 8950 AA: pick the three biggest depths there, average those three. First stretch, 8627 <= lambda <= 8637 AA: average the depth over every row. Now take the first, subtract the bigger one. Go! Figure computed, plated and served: -0.23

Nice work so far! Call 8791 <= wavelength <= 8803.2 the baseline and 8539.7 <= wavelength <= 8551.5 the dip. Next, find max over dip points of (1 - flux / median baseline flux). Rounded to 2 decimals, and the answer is 0.11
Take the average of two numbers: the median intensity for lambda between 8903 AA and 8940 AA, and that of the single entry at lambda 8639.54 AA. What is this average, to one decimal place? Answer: 12.9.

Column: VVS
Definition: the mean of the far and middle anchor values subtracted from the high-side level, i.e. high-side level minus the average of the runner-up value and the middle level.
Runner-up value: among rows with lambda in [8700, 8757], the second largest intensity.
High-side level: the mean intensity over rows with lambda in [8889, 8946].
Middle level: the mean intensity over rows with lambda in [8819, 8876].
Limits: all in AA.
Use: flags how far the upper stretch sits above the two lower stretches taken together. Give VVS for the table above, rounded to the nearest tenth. -0.6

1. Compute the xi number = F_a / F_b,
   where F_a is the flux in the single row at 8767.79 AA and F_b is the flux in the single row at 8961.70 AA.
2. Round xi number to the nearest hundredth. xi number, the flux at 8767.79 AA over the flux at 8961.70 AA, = 0.92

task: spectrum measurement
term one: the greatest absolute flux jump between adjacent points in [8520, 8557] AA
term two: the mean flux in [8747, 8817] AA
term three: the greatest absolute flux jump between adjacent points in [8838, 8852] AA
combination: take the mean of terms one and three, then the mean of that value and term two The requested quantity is 6.5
